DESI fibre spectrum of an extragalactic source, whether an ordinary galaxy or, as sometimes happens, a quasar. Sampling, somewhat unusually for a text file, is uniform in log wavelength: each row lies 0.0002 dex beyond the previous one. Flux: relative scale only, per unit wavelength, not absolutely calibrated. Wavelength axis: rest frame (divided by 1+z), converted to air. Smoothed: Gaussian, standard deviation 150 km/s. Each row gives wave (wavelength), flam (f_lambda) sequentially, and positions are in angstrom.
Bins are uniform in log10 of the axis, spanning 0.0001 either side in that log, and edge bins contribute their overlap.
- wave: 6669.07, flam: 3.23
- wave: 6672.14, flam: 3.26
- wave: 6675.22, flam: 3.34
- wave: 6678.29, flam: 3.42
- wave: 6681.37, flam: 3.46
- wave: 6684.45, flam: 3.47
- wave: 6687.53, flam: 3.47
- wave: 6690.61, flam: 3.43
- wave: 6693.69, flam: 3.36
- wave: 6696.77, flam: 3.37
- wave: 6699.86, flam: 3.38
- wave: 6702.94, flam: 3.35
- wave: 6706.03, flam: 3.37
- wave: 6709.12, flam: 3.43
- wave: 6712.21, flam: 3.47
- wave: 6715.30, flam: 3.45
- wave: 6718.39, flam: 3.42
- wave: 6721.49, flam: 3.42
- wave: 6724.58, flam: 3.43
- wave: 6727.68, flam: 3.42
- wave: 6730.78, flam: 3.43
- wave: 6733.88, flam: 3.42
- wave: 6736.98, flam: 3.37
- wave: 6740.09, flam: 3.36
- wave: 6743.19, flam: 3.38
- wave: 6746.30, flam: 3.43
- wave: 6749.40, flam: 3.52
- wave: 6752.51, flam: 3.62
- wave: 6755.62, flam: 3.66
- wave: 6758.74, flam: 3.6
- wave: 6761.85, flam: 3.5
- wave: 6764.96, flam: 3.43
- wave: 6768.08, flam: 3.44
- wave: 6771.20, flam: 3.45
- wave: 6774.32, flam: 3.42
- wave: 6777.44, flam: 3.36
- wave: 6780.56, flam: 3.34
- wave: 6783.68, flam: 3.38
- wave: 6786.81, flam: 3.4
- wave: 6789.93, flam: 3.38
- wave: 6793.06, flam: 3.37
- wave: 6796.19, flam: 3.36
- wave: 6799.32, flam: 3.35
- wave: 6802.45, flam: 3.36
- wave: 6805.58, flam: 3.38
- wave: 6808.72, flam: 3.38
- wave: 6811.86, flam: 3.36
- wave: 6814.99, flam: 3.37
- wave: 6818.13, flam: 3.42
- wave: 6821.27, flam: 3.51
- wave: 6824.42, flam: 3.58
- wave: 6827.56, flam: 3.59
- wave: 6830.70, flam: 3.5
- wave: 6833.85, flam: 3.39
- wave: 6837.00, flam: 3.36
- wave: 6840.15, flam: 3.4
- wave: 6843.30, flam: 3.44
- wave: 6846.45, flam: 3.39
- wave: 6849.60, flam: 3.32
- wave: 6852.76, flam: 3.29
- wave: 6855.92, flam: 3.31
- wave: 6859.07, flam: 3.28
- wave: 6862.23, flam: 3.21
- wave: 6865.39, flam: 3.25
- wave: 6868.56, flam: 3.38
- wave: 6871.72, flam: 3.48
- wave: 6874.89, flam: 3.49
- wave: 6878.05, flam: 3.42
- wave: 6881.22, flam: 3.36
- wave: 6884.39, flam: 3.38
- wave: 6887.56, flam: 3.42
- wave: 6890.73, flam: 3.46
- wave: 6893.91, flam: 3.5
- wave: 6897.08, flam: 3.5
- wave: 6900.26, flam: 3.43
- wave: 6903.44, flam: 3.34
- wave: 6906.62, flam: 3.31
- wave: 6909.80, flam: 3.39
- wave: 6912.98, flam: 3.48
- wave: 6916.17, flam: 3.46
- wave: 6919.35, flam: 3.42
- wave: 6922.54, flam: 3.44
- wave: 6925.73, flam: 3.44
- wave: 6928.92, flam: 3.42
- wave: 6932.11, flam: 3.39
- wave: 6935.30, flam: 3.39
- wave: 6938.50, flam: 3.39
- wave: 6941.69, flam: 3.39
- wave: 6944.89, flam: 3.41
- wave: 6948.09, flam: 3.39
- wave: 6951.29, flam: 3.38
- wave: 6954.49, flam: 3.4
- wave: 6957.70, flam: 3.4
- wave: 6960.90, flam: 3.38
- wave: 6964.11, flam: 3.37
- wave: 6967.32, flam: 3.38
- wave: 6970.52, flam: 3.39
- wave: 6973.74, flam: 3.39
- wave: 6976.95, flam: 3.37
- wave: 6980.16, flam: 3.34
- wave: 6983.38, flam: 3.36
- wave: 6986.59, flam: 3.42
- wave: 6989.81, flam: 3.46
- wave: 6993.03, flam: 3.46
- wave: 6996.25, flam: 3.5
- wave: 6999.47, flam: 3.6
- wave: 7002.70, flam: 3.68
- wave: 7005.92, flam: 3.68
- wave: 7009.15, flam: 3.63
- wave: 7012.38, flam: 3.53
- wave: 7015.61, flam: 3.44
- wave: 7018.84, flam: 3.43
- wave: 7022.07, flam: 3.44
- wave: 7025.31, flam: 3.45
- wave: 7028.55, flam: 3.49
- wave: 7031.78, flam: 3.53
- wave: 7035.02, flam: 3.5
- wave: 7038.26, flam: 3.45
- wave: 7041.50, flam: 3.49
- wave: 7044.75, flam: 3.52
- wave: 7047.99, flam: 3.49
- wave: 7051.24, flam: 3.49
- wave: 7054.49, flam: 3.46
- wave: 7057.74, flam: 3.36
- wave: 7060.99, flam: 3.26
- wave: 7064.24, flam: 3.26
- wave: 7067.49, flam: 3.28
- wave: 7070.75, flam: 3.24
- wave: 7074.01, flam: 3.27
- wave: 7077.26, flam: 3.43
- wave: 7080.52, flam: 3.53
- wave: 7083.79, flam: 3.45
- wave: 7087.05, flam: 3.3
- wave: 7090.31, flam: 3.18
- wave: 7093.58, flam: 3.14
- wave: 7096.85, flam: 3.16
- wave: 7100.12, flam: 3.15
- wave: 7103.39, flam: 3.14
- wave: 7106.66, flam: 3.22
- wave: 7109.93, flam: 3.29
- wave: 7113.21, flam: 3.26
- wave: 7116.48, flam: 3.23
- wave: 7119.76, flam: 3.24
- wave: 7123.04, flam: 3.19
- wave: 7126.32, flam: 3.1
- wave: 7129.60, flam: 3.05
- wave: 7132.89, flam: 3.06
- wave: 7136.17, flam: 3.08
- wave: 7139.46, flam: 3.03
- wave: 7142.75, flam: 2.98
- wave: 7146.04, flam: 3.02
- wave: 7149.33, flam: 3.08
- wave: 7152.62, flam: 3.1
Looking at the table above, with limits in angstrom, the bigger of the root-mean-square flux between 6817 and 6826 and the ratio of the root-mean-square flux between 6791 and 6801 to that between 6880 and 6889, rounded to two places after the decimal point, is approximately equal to 3.50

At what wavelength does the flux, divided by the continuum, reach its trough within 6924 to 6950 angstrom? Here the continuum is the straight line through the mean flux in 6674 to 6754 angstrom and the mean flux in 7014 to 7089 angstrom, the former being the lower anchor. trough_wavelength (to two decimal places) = 6932.11 angstrom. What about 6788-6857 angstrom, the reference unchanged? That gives 6852.76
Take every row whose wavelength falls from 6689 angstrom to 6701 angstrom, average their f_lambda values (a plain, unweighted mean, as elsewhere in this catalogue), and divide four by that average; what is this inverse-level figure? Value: 1.18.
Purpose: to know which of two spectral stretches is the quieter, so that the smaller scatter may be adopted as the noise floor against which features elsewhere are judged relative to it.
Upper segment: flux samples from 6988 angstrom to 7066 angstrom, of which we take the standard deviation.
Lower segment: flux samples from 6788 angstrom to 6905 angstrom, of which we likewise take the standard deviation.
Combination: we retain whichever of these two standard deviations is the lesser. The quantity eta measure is 0.08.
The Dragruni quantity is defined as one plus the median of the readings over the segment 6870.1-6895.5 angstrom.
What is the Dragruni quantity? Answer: 4.44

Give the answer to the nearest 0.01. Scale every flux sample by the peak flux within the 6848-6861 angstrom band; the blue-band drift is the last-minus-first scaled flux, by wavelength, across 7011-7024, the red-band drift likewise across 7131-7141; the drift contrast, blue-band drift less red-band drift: -0.02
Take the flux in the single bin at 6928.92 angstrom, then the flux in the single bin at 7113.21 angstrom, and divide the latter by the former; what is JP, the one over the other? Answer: 0.95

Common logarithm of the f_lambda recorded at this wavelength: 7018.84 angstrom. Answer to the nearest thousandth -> 0.535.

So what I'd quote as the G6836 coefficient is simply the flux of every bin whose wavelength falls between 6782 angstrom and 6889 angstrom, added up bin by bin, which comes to 115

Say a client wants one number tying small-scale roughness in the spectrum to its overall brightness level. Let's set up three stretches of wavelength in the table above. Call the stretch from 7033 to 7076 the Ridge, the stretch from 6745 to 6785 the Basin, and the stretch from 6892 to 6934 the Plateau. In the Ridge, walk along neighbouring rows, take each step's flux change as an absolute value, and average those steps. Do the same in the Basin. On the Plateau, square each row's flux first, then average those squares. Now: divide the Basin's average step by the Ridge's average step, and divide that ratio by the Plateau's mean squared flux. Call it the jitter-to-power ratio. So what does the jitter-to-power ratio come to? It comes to 0.114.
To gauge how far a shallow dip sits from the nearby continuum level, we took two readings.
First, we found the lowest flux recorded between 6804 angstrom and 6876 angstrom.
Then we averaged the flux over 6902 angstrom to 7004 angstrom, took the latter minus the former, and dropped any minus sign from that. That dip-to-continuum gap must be 0.21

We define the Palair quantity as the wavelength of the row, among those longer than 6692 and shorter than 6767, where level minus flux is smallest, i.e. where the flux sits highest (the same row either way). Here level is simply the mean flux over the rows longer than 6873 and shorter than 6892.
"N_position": 6755.62 angstrom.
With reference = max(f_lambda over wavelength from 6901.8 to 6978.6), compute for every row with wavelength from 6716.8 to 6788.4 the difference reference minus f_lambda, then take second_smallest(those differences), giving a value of -0.14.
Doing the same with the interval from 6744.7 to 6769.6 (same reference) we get -0.14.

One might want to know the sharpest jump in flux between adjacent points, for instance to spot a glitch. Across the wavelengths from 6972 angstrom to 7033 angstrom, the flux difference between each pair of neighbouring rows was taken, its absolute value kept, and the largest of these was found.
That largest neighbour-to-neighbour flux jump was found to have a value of 0.10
